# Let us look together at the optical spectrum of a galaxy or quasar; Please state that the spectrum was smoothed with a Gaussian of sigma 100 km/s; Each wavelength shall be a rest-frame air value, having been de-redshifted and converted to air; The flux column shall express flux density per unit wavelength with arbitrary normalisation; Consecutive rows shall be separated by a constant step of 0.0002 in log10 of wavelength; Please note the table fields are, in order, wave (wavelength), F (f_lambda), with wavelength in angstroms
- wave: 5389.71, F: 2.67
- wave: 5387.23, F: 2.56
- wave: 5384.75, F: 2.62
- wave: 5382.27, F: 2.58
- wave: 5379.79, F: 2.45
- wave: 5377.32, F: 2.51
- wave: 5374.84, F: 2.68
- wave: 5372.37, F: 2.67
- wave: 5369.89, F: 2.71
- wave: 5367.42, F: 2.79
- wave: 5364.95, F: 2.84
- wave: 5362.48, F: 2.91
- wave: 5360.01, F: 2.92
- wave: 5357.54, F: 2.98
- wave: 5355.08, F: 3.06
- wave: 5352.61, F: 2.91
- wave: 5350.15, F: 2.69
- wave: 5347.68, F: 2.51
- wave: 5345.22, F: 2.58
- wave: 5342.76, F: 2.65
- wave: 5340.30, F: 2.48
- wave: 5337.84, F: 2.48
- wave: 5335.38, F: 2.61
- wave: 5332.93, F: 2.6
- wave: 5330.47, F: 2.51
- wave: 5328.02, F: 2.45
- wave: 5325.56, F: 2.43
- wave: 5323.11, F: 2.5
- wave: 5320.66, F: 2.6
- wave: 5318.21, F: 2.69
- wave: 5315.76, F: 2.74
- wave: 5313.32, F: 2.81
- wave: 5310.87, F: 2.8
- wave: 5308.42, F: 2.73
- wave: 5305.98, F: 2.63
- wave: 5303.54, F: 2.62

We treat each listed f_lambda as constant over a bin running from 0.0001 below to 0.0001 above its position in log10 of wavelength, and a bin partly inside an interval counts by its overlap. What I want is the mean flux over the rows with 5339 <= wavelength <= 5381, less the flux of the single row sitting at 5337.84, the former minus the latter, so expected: 0.25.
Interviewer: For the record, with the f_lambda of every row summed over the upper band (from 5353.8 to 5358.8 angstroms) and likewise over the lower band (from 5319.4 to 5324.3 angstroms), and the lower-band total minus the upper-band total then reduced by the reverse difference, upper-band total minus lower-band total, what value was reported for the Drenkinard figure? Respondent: -1.9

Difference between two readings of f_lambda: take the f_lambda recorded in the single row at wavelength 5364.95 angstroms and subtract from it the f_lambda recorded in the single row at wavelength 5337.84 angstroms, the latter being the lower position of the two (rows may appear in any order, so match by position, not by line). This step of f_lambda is 0.36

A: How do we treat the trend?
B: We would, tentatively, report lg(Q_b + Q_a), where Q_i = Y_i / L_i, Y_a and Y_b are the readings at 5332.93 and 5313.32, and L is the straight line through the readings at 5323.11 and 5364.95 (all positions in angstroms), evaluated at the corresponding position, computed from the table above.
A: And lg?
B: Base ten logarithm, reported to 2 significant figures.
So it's 0.34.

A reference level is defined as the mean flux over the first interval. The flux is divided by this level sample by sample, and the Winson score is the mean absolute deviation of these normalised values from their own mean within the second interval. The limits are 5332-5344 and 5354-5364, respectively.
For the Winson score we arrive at 0.020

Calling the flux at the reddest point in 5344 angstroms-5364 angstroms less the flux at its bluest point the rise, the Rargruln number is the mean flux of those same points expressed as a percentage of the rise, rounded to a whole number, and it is 855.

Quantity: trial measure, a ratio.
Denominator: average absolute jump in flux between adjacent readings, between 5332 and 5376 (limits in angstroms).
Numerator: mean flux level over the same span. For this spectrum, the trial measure 33.1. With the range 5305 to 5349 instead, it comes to 37.5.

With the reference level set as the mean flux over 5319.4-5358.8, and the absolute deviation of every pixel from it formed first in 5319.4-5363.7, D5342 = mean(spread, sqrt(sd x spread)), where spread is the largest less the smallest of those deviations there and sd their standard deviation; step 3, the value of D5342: 0.32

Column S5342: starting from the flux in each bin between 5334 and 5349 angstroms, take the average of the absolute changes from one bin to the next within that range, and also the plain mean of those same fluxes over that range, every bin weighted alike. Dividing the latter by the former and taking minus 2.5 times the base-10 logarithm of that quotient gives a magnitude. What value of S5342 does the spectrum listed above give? -3.7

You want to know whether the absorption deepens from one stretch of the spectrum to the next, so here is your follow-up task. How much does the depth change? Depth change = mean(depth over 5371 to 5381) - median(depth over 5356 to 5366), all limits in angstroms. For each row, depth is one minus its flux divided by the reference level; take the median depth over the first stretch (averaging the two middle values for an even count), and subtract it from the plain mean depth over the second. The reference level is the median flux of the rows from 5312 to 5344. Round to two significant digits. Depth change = 0.13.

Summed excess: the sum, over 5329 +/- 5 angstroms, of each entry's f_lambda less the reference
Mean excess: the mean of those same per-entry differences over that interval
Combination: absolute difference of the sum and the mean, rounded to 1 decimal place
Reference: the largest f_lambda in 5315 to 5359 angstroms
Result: 1.7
